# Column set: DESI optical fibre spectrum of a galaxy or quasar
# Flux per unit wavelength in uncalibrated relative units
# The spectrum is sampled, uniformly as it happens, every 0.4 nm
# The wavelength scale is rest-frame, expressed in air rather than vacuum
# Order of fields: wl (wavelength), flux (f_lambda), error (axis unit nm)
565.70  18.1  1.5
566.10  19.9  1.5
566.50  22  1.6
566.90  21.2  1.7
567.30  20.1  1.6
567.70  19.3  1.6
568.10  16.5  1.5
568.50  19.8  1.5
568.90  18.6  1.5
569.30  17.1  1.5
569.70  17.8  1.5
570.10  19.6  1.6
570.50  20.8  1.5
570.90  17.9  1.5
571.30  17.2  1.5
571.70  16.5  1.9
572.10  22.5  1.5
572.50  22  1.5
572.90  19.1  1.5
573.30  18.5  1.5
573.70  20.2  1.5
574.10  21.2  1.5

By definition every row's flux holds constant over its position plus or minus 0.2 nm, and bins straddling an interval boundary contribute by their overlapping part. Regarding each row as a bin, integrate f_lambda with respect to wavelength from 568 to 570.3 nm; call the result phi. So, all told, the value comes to 42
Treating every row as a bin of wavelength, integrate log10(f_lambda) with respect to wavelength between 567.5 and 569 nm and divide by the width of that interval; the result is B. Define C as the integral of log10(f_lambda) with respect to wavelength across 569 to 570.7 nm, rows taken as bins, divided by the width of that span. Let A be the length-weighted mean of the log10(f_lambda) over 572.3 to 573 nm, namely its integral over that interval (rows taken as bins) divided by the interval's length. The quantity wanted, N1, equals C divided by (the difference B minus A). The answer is -26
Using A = 1.316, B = 1.27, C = 1.27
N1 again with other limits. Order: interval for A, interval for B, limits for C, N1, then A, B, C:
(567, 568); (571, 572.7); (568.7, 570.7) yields -255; 1.290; 1.28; 1.27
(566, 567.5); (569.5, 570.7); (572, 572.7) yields -42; 1.319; 1.29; 1.35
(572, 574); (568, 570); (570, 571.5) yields -25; 1.308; 1.26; 1.27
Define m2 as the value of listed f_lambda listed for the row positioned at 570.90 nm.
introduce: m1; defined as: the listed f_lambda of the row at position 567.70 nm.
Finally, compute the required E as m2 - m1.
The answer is -1.4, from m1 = 19.3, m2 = 17.9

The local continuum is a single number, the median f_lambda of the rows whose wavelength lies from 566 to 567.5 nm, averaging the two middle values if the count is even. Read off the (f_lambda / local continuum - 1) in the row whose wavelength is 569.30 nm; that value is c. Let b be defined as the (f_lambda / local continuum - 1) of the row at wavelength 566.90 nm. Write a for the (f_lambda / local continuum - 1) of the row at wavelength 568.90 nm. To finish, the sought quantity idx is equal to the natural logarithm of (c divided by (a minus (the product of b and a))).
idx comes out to 0.58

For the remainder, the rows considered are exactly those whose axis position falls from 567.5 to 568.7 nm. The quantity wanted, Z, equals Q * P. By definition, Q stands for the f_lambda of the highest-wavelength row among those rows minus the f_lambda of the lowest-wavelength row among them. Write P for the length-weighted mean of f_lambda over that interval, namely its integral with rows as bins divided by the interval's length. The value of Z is 9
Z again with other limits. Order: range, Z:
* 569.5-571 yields 2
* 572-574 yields -47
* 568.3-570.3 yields -4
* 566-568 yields -12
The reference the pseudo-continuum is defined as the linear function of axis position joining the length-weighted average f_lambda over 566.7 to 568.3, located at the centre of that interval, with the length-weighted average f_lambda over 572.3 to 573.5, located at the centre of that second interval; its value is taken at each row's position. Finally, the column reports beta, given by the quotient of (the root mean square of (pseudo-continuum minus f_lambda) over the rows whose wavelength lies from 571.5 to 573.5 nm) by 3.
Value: 0.75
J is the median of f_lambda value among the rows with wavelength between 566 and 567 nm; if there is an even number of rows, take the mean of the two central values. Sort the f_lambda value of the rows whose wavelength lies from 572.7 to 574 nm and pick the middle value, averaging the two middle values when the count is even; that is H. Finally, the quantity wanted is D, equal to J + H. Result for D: 40.3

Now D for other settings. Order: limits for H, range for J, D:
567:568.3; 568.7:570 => 37.1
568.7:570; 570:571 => 37.4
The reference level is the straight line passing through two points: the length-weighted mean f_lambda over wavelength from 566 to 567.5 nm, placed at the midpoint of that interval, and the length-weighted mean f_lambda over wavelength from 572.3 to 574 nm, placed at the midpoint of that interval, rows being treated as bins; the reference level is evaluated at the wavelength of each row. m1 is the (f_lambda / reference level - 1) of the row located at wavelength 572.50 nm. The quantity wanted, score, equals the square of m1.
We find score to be 0.009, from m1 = 0.09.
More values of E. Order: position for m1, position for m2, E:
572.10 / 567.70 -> -3.2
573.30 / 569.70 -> -0.7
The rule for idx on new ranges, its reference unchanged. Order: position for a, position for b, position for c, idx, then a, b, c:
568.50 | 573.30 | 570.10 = 0.11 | -0.04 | -0.10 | -0.051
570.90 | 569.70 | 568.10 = 0.28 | -0.13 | -0.14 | -0.201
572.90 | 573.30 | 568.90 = 0.18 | -0.08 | -0.10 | -0.099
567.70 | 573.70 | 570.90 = 0.69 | -0.07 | -0.02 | -0.133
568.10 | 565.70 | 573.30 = -0.77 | -0.20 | -0.12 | -0.104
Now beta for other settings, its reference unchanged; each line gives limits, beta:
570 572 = 0.69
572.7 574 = 0.31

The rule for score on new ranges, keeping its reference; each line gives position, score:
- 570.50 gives 0.000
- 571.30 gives 0.023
